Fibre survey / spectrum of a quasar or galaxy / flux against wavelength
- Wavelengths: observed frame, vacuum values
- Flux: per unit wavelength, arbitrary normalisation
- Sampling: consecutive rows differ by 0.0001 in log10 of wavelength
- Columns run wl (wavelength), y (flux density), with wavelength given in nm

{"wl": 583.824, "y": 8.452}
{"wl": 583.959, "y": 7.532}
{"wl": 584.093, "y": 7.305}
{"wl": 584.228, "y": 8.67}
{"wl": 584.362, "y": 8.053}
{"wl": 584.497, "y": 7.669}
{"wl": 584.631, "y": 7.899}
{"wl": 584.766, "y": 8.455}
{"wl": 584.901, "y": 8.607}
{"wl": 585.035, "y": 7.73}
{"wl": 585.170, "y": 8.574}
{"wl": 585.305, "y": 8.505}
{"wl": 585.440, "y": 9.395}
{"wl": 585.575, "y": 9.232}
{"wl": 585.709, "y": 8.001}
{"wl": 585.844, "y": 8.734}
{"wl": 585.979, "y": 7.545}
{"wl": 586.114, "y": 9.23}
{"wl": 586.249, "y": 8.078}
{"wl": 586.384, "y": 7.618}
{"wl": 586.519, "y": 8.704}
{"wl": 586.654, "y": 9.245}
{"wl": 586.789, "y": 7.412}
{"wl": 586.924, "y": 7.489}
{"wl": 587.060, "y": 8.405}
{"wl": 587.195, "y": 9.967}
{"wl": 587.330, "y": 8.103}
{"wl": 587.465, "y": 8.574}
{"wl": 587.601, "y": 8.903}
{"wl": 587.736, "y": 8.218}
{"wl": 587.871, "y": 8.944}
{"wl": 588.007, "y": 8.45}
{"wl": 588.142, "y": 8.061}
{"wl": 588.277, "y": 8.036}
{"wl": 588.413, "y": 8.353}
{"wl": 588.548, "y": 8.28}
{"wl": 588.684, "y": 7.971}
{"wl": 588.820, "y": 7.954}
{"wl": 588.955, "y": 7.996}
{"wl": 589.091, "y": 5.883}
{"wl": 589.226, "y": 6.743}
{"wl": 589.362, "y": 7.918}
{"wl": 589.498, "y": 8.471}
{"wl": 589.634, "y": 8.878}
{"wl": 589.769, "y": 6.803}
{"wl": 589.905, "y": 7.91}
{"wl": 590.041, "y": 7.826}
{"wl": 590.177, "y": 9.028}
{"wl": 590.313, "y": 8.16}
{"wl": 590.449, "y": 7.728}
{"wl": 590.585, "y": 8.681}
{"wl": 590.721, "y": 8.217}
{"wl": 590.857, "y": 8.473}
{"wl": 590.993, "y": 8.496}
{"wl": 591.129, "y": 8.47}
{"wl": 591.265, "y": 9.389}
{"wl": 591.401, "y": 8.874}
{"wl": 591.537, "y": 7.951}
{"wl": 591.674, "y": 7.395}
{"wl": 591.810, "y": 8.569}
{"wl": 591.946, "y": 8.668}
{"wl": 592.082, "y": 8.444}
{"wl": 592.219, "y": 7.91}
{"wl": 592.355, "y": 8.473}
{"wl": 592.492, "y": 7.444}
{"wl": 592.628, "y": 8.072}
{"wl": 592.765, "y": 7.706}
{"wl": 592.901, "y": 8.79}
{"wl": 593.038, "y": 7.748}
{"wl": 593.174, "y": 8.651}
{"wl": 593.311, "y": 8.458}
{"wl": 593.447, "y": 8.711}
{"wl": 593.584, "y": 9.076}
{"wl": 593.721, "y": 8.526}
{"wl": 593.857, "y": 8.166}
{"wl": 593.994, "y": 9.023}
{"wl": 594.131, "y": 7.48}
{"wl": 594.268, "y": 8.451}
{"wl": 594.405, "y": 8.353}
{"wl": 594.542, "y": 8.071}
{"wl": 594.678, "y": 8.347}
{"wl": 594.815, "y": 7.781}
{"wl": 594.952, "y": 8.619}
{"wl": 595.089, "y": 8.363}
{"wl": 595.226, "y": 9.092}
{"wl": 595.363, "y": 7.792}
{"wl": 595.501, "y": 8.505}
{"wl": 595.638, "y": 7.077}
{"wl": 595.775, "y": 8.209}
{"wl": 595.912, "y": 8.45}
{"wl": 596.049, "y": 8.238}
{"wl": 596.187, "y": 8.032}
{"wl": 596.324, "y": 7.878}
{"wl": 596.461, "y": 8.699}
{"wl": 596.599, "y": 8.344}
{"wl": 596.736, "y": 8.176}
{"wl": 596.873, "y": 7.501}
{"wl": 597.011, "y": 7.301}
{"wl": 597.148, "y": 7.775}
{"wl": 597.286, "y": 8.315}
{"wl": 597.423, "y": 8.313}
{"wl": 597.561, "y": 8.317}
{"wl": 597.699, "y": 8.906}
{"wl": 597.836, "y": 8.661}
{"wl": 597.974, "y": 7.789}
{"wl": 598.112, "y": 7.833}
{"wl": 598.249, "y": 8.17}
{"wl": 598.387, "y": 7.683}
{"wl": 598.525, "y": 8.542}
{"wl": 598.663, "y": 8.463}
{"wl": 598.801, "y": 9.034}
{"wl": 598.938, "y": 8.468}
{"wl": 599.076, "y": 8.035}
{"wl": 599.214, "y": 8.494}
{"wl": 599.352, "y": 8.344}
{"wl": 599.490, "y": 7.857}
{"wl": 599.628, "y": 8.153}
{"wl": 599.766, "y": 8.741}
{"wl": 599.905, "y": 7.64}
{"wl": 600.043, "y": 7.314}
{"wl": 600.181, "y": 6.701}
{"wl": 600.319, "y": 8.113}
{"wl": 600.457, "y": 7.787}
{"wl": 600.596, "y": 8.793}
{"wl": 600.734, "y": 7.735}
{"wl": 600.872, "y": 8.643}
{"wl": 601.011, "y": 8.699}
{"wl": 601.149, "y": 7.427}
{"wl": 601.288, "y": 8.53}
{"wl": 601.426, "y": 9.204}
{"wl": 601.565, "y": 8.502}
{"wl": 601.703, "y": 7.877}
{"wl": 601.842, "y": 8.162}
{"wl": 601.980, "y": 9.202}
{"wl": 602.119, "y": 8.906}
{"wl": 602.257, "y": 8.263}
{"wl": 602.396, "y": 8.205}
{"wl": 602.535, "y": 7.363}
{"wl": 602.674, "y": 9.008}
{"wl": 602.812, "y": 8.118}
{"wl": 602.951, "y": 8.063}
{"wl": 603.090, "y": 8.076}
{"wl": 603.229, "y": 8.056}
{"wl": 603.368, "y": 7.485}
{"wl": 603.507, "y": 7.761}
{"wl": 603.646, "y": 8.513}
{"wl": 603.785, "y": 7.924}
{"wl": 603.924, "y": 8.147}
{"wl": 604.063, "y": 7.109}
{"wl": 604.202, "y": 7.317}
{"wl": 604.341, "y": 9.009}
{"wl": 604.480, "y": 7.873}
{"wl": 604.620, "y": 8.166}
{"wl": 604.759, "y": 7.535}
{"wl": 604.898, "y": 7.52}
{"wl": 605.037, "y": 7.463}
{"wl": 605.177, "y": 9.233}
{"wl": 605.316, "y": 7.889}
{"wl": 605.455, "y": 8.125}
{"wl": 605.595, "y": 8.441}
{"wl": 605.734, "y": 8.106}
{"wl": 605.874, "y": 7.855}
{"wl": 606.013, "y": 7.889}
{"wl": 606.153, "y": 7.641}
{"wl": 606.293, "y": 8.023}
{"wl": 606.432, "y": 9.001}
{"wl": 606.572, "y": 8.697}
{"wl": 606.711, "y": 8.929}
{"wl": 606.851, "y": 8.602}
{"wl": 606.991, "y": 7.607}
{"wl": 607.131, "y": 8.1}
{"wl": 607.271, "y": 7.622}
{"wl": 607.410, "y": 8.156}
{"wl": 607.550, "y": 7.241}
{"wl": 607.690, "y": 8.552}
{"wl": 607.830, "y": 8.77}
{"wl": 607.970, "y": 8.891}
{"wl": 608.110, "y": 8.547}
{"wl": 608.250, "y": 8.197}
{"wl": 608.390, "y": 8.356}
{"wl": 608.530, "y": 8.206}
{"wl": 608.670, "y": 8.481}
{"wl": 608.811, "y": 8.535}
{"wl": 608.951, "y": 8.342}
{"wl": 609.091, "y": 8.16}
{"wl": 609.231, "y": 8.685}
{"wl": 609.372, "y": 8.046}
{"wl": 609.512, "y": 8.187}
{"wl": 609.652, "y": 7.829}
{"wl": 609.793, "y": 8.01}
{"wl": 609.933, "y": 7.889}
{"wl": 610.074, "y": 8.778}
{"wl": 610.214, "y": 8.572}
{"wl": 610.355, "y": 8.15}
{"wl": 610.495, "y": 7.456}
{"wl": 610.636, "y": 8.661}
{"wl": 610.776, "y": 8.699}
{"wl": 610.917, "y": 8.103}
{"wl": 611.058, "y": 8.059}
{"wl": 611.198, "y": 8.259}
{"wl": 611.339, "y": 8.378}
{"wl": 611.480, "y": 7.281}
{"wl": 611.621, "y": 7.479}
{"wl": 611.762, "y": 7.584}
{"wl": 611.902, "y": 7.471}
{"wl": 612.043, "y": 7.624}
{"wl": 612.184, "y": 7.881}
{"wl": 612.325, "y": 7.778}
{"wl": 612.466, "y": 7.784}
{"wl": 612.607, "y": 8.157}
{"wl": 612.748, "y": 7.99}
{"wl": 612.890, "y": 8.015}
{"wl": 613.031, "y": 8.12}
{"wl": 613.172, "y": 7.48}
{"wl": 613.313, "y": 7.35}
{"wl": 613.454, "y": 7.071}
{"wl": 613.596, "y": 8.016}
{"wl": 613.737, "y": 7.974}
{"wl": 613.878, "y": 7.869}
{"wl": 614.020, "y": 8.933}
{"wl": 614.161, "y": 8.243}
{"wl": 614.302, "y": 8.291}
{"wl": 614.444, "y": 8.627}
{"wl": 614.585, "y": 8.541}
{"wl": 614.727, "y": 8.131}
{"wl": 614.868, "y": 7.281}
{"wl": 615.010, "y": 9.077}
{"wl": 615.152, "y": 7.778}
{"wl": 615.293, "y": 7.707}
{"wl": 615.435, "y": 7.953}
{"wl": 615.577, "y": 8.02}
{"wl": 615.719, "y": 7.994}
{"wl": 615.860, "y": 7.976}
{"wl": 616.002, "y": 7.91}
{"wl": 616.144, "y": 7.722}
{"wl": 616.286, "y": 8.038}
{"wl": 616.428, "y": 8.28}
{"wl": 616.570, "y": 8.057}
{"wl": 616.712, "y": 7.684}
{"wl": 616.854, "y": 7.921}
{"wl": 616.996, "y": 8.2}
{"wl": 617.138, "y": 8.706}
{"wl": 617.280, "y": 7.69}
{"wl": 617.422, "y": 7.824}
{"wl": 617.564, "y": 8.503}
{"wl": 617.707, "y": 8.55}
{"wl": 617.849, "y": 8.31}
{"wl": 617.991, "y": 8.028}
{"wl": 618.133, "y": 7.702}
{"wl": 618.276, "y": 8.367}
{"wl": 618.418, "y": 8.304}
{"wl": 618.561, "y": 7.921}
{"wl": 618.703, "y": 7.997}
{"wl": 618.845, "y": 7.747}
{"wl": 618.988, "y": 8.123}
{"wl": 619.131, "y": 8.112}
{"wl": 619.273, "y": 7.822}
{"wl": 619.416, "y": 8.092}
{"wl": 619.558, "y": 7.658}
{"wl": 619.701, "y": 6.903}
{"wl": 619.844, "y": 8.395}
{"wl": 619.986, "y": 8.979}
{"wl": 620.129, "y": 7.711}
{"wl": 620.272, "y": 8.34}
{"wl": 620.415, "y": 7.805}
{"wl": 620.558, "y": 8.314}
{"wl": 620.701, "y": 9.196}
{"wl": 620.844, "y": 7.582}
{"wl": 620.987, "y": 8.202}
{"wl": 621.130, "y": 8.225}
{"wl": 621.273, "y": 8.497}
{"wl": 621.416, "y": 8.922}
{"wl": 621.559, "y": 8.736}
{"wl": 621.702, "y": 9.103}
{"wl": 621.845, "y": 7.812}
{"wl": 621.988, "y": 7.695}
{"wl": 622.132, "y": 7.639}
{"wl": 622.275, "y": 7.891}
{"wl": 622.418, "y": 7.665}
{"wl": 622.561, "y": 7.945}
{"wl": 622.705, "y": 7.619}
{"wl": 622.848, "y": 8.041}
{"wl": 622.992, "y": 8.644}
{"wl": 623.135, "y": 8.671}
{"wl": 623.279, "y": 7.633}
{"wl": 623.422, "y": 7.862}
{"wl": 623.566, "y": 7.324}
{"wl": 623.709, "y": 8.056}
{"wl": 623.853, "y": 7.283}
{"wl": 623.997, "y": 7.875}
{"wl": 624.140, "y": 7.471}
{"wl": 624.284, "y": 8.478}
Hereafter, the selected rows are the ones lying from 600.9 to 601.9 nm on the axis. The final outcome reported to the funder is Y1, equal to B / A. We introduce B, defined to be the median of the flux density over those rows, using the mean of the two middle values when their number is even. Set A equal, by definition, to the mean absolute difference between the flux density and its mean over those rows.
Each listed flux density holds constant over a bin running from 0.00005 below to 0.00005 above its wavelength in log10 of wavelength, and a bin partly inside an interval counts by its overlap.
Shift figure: 19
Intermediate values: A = 0.45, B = 8.50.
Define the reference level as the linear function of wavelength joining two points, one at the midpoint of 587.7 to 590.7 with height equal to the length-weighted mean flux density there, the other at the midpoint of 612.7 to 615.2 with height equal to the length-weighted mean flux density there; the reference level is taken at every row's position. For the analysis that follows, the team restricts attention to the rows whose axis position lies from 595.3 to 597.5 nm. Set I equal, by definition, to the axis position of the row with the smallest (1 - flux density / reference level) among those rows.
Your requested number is 596.461 nm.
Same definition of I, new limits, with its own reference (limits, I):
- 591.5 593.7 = 593.584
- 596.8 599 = 598.801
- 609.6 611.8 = 610.074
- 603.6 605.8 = 605.177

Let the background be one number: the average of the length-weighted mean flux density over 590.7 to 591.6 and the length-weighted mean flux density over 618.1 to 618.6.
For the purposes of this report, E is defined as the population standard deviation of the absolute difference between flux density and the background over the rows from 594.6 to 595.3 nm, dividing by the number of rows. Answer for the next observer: 0.29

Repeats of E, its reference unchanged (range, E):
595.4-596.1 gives 0.45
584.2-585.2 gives 0.18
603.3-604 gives 0.25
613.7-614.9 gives 0.29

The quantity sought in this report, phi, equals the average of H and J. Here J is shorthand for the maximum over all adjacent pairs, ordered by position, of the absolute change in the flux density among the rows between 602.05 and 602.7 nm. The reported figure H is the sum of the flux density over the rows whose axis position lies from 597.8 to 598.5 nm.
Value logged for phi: 20.9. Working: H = 40.1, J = 1.6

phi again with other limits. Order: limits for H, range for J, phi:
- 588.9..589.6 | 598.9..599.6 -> 18.7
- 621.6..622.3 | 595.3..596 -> 20.8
